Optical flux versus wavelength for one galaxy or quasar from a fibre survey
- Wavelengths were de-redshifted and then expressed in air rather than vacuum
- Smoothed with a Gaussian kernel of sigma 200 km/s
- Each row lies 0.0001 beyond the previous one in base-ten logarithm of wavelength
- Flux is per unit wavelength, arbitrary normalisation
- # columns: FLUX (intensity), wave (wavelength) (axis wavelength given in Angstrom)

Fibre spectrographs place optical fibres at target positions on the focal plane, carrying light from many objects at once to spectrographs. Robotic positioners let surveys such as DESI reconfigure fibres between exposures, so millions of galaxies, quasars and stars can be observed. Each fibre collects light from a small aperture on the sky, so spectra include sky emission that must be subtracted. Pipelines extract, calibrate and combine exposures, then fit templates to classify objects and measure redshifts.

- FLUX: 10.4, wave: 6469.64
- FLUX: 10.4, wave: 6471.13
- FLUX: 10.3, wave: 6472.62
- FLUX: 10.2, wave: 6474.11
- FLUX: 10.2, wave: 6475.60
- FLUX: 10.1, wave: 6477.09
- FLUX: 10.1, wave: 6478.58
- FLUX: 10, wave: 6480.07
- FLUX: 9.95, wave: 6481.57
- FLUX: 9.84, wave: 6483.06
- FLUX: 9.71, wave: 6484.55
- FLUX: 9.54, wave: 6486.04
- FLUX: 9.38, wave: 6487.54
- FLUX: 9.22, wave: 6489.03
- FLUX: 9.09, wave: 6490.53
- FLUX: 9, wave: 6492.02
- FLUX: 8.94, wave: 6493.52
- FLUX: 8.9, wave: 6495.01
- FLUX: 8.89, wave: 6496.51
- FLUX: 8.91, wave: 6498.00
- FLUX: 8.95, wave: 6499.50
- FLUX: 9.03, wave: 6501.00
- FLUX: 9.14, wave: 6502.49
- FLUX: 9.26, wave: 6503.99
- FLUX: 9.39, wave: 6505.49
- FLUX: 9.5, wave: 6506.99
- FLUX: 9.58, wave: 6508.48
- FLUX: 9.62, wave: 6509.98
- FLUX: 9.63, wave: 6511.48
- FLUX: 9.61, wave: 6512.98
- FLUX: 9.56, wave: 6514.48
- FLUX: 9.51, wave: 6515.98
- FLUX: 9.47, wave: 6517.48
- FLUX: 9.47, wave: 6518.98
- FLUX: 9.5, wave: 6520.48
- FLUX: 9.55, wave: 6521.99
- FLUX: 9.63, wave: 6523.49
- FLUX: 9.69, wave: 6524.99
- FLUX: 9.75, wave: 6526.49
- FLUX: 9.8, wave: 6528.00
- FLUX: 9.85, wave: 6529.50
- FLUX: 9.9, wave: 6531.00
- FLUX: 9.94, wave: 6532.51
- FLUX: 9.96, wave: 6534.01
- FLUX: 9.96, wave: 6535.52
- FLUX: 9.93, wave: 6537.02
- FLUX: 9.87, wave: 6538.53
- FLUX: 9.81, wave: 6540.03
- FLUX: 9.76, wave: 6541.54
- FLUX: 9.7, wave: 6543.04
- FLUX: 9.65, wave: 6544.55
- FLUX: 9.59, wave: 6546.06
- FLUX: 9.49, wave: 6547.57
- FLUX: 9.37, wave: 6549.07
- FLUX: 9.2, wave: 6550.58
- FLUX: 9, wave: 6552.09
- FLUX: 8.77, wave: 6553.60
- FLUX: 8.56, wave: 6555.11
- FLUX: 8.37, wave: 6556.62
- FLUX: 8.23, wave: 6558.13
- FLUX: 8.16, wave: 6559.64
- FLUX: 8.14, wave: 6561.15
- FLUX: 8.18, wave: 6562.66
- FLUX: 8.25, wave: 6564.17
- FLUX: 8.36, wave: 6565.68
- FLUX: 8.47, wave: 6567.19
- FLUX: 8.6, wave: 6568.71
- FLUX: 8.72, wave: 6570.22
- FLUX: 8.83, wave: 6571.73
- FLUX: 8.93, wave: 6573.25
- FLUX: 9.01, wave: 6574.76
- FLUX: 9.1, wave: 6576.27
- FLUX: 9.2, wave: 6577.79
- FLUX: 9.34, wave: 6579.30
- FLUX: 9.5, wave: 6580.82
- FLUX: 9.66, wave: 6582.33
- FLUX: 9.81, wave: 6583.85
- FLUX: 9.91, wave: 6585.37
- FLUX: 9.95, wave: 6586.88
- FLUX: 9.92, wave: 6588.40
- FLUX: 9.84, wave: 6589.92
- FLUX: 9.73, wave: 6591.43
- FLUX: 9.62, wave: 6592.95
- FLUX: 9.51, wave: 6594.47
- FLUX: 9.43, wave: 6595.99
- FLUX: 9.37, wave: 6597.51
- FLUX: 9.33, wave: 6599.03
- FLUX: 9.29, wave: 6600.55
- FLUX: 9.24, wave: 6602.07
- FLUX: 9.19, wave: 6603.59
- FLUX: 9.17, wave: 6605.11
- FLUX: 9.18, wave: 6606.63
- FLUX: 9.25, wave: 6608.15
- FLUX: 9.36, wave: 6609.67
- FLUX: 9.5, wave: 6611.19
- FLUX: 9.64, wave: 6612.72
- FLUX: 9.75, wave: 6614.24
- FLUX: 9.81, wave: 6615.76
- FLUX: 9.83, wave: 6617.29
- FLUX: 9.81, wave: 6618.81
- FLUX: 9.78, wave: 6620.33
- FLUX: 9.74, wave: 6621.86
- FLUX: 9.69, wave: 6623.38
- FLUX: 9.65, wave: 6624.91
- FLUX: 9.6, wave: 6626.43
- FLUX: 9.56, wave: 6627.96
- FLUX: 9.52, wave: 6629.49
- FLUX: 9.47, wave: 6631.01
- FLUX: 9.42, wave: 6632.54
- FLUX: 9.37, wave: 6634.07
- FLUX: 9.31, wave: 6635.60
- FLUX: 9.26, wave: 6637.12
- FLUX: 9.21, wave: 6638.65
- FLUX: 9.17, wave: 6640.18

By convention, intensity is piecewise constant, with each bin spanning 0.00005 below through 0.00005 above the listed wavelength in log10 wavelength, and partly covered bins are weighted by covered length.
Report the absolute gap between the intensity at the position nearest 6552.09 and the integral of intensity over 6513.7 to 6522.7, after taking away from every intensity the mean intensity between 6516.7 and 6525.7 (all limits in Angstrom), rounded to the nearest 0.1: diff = 0.2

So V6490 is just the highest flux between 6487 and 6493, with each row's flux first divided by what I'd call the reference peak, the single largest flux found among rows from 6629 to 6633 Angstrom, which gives 0.99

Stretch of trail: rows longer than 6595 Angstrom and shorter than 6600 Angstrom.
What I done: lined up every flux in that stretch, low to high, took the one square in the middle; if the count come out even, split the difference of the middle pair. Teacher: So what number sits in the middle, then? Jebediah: 9.37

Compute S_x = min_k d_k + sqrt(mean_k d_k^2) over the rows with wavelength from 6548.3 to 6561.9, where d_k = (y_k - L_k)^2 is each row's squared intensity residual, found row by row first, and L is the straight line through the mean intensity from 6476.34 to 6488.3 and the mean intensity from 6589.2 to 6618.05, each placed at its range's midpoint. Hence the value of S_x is 1.4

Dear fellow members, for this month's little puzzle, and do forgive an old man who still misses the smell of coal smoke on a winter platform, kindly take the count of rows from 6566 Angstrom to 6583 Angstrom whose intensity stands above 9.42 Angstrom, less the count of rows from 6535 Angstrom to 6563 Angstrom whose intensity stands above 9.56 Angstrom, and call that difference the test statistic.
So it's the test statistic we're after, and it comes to -6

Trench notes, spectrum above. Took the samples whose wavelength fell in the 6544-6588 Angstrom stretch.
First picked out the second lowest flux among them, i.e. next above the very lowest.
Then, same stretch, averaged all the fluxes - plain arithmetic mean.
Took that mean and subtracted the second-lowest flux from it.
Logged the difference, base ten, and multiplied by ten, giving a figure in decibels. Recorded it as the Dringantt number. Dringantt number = -0.9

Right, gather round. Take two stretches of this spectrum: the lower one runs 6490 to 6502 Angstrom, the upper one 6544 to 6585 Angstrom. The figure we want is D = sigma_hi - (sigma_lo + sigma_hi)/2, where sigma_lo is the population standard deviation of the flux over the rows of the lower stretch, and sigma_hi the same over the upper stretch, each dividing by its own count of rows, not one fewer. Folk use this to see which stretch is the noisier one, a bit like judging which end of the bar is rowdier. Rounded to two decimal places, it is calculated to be 0.23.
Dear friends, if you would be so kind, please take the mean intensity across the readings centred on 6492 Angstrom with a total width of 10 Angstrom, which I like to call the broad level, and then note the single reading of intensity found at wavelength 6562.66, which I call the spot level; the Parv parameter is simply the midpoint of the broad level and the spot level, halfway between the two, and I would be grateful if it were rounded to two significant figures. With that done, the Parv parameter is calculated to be 8.6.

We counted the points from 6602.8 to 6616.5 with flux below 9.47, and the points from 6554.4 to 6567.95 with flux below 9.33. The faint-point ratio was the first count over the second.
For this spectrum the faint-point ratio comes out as 0.6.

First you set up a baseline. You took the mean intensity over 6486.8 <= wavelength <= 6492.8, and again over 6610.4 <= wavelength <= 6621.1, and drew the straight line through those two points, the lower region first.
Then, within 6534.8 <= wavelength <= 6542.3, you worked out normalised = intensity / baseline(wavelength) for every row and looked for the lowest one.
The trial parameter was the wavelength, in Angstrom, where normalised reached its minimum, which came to 6541.54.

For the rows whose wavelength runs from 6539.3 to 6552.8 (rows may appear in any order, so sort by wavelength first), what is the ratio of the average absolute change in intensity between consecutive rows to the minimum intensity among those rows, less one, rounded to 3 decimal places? -0.989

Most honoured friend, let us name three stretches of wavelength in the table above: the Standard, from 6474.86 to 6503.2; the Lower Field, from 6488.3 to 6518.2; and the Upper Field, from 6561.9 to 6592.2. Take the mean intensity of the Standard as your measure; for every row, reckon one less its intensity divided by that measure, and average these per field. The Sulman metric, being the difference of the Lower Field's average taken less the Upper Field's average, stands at -0.010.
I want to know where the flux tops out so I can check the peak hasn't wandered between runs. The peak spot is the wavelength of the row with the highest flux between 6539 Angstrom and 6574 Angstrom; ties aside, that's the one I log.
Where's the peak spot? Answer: 6540.03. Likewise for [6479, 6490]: 6480.07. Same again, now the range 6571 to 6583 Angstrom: 6582.33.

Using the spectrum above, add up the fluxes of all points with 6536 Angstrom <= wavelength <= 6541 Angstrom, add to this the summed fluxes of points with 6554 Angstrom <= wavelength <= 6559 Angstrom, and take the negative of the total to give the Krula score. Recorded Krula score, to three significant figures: -54.8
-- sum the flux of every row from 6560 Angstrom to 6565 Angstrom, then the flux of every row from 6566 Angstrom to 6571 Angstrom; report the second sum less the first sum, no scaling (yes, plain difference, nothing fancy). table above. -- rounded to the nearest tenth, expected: 1.2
